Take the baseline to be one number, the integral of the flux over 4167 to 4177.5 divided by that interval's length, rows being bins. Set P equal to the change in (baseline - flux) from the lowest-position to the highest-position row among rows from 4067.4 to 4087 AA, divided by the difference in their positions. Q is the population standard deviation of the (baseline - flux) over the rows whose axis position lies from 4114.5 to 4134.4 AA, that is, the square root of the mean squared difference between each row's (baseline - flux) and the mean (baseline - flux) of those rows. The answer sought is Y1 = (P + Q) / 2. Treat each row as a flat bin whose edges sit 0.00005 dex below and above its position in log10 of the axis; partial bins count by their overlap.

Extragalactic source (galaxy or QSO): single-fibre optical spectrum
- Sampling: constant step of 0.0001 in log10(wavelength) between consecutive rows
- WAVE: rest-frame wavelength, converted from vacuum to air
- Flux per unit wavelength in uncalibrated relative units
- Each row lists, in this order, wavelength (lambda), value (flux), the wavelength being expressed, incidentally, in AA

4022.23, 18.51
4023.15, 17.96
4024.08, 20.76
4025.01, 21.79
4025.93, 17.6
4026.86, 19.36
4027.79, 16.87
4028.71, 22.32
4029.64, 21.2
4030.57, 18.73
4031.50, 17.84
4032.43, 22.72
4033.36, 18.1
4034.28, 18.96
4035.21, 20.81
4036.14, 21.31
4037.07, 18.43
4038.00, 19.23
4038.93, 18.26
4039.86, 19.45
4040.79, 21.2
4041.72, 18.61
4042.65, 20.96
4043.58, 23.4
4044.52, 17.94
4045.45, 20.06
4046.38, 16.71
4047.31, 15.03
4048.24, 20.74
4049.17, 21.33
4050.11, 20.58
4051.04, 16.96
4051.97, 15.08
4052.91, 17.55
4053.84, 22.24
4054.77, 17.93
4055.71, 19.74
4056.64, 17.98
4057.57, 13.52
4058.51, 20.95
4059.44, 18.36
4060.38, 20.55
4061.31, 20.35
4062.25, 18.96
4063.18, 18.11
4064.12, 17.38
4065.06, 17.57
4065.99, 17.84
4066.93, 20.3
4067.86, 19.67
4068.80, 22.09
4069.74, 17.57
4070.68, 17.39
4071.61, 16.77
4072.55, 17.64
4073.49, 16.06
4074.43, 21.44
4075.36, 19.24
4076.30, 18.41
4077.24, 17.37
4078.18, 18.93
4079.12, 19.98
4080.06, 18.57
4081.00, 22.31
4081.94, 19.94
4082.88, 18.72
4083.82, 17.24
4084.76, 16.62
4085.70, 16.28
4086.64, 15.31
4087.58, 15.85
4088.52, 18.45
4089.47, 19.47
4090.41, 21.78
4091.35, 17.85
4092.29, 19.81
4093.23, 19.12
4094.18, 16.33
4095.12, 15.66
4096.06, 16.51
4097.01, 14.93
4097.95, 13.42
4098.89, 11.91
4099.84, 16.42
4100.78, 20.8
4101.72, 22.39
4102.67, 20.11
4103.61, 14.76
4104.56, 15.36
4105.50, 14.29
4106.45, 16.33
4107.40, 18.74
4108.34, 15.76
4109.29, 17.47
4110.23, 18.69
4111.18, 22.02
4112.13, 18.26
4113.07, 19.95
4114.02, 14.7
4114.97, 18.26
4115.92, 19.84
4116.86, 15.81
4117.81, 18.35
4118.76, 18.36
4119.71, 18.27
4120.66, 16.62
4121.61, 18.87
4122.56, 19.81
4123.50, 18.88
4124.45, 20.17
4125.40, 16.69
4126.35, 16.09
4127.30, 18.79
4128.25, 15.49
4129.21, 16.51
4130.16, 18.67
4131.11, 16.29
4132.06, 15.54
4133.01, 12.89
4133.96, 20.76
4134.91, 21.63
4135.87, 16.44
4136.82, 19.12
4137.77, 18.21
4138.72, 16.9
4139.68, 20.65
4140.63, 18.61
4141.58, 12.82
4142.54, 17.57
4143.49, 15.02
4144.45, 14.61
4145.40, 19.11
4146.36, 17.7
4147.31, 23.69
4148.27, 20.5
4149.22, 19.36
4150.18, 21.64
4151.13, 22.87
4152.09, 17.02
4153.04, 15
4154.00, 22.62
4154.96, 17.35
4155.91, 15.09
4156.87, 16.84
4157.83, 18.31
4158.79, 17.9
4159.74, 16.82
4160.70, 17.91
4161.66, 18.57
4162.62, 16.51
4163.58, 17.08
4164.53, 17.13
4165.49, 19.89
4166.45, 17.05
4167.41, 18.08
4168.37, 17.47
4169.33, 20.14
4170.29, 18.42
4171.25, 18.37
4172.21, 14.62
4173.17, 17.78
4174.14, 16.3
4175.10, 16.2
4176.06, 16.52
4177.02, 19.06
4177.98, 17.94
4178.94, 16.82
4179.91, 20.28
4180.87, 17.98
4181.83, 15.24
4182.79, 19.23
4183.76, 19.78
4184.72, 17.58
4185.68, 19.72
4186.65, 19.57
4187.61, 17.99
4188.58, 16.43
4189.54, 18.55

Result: 1.06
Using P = 0.23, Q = 1.89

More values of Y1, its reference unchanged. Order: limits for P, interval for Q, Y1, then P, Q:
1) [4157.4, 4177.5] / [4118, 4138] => 0.99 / -0.04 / 2.02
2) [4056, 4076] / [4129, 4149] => 1.33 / -0.07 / 2.74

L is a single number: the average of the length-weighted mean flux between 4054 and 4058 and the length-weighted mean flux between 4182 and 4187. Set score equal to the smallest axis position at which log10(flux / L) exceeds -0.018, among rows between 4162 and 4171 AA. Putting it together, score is 4165.49 AA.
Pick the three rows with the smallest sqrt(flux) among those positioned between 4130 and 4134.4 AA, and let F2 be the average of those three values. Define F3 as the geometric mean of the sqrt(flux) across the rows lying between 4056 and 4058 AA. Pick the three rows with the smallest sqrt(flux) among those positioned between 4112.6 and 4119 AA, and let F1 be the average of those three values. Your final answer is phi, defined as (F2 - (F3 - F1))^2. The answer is 15.5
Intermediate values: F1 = 4.03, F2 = 3.86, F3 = 3.9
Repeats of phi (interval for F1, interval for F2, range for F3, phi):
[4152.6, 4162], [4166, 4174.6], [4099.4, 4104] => 13.2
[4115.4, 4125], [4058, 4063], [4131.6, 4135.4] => 18.8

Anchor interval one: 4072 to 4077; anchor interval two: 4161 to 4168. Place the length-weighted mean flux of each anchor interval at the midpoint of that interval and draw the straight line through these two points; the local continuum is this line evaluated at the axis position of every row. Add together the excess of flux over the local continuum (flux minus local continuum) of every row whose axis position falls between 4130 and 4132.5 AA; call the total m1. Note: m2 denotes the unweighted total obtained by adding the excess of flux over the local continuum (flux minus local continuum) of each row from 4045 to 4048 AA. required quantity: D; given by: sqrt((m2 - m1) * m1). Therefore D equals 1.6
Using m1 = -3.6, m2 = -4.3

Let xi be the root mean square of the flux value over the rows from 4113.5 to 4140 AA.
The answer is 17.9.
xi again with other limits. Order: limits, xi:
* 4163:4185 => 17.8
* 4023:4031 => 19.7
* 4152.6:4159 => 17.7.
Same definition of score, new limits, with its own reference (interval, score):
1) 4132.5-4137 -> 4133.96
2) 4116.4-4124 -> 4117.81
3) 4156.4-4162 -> 4157.83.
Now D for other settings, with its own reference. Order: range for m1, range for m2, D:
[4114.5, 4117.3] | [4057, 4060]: 1.1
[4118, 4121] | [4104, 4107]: 2.9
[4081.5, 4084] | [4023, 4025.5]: 1.5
